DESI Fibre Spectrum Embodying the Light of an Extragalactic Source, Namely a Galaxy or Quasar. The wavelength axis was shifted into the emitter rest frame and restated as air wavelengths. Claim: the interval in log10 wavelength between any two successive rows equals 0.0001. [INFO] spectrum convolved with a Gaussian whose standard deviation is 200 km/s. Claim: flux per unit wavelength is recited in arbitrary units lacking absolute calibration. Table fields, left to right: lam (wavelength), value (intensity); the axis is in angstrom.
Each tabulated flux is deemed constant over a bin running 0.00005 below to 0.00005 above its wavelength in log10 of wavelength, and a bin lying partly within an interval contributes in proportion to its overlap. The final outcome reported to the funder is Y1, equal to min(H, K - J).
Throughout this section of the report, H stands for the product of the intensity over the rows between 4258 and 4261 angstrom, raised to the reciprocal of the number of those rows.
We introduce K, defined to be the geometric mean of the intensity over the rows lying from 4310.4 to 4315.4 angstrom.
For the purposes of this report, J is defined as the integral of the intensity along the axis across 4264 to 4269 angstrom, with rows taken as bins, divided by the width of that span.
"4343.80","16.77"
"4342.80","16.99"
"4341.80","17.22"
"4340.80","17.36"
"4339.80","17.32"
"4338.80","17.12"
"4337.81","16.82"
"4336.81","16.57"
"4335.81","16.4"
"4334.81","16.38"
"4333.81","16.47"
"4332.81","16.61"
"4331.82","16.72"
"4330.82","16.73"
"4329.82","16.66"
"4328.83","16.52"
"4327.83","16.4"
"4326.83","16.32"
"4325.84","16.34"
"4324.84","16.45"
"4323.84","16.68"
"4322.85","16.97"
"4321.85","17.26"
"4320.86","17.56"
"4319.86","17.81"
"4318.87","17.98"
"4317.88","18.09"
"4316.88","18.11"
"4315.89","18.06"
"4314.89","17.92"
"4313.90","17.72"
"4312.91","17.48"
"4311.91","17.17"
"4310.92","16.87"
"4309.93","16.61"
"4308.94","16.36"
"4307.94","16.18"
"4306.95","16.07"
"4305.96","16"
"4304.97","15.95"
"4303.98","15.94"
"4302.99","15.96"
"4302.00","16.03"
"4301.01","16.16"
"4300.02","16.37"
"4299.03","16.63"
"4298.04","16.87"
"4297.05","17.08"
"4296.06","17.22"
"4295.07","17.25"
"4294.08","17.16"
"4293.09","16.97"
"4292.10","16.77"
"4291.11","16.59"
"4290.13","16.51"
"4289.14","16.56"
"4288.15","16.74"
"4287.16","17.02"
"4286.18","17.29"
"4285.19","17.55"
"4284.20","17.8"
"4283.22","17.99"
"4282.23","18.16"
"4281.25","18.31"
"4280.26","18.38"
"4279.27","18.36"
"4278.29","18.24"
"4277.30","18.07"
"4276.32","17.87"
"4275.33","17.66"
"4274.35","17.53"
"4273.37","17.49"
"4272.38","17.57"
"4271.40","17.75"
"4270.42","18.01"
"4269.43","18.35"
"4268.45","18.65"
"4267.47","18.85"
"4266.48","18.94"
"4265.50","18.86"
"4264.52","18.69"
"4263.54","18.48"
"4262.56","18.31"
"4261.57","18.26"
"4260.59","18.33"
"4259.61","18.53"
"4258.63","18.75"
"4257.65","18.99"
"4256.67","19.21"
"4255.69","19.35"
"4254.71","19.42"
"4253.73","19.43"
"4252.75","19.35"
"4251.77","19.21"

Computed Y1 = -1.38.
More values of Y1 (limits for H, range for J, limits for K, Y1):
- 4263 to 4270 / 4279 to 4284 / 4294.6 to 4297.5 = -1.02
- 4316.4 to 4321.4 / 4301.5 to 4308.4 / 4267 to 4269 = 2.71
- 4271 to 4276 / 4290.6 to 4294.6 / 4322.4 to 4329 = -0.36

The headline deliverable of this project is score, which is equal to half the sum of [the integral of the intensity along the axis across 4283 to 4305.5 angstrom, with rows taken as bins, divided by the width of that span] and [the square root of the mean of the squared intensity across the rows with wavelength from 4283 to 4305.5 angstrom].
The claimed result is 16.8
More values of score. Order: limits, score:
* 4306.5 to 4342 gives 17.0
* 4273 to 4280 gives 17.9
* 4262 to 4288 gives 18.1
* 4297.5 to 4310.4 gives 16.2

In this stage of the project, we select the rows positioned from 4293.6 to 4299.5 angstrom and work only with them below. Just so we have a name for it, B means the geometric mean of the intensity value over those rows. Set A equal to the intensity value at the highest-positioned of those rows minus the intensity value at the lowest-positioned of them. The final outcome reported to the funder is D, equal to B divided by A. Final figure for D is -32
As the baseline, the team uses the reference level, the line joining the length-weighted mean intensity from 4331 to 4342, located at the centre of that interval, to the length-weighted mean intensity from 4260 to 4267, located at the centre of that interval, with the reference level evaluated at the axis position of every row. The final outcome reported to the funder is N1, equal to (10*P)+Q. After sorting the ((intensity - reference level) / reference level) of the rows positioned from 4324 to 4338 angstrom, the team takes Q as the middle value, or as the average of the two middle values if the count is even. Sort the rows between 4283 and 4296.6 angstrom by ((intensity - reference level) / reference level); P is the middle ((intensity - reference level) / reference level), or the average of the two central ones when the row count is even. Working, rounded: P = -0.044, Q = -0.02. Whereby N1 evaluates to -0.46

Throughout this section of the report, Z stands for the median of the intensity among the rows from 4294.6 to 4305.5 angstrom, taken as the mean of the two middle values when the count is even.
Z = 16.4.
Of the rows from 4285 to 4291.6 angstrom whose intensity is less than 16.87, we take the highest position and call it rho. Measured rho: 4291.11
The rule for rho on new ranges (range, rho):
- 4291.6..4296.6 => 4292.10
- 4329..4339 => 4337.81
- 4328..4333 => 4332.81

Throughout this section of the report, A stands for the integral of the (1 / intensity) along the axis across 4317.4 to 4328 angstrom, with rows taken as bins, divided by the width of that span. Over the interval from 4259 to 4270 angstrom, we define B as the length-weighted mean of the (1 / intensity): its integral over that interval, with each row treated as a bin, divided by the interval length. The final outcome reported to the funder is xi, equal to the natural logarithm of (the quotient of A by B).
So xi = 0.08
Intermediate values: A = 0.0586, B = 0.0538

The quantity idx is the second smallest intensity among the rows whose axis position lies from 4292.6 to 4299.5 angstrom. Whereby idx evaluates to 16.87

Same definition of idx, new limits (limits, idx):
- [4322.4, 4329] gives 16.34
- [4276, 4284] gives 17.99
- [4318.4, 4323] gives 17.26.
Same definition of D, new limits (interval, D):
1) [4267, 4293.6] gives -9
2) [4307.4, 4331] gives 31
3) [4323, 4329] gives -103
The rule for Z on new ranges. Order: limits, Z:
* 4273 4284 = 18.1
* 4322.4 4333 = 16.6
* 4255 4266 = 18.7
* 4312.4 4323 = 17.8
